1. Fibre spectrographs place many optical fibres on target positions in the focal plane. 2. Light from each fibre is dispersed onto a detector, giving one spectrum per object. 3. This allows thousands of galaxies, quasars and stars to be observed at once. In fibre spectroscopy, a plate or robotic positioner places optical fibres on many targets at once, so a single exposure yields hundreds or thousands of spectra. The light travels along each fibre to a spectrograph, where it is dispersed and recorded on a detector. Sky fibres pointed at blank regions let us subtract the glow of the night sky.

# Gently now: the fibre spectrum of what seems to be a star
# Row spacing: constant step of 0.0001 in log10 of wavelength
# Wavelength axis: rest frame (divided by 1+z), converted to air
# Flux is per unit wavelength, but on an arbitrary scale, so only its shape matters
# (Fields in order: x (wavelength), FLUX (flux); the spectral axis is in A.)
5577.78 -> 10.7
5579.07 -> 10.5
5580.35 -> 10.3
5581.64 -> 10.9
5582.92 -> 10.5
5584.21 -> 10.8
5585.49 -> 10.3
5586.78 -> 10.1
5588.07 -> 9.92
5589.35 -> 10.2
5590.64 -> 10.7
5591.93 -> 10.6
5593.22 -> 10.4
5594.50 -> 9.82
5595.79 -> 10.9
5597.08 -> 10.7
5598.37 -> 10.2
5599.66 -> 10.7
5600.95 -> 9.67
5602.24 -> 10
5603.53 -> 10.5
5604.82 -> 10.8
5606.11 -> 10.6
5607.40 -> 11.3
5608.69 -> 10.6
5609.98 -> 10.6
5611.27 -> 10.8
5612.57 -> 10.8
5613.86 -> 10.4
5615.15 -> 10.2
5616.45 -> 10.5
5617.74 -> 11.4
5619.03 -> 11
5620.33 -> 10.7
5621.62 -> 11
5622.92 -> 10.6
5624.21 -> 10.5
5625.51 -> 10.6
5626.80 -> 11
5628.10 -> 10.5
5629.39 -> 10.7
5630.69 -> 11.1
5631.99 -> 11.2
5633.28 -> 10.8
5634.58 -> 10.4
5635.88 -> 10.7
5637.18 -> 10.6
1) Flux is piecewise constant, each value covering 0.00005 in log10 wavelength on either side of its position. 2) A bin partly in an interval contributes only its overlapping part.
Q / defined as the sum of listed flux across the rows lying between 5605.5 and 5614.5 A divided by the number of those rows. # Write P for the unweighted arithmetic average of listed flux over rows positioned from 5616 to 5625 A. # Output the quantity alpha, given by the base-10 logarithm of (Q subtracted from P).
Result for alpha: -1.07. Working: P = 10.81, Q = 10.7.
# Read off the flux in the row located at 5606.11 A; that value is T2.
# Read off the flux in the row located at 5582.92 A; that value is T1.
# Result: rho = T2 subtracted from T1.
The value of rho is -0.1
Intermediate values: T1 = 10.5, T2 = 10.6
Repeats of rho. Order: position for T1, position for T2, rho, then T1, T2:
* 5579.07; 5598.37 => 0.3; 10.5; 10.2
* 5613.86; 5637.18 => -0.2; 10.4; 10.6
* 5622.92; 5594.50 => 0.8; 10.6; 9.82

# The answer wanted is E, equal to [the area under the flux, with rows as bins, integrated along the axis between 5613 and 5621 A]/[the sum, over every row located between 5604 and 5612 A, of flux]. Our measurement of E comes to 1.32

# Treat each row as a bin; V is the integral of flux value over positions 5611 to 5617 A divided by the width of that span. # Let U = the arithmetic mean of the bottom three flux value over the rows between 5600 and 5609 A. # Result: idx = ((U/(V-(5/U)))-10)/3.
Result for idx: -3.00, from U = 10.1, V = 10.5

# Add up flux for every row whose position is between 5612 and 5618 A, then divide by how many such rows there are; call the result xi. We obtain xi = 10.7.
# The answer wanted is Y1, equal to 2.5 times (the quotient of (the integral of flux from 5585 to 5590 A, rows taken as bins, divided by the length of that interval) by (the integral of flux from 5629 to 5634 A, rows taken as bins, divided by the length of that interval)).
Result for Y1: 2.31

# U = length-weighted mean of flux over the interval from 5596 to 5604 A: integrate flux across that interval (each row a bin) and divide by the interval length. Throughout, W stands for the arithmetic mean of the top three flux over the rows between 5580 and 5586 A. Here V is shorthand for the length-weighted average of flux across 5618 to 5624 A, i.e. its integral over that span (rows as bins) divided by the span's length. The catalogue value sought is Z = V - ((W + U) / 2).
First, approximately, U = 10.3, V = 10.8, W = 10.7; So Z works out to 0.31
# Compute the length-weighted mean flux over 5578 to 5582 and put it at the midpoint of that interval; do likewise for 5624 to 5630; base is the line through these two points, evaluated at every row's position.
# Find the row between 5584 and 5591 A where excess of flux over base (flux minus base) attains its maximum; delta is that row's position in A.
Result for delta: 5584.21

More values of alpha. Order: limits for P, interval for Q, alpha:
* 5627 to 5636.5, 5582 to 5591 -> -0.39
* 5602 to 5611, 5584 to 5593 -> -0.59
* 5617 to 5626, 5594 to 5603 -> -0.26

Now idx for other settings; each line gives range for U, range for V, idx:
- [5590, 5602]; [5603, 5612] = -3.01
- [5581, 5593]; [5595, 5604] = -2.99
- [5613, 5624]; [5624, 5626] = -2.99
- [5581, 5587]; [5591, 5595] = -2.98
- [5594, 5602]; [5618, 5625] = -3.01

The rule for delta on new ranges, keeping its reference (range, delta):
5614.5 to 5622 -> 5617.74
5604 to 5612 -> 5607.40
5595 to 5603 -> 5595.79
